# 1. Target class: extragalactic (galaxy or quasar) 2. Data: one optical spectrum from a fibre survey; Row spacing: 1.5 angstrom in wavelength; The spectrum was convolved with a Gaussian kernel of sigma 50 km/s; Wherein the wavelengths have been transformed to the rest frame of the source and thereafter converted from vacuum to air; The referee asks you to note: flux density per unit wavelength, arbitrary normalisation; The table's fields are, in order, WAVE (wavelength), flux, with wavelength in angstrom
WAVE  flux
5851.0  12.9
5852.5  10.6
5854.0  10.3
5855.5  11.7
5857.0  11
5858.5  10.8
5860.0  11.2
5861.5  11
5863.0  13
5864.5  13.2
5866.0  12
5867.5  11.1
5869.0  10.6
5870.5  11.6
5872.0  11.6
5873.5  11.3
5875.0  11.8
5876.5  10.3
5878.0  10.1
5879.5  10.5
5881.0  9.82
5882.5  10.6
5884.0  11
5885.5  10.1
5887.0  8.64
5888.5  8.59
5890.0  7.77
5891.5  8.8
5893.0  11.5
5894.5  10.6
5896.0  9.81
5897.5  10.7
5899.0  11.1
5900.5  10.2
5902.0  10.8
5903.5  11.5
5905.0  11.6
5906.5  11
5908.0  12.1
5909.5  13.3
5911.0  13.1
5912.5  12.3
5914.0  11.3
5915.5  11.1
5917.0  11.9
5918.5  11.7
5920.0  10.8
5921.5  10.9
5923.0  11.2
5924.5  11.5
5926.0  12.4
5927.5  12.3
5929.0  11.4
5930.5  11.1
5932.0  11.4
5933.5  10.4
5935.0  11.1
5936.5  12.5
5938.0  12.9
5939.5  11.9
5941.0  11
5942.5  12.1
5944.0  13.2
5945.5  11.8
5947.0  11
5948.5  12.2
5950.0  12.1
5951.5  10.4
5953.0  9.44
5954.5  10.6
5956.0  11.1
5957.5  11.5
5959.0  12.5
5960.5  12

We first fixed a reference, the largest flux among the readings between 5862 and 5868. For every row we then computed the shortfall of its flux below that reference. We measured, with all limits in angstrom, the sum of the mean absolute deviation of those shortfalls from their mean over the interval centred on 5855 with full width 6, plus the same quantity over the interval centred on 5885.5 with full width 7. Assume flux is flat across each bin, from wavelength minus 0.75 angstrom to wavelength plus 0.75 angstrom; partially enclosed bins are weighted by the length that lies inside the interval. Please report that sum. 1.4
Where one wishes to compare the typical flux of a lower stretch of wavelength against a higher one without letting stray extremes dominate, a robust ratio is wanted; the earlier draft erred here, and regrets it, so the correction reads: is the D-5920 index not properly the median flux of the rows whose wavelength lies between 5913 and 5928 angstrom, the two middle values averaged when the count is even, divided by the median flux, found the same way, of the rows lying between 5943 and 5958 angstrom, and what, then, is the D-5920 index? 1.01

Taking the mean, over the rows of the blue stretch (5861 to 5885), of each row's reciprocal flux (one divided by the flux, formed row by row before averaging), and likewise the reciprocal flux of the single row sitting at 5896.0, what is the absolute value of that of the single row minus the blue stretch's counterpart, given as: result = 0.012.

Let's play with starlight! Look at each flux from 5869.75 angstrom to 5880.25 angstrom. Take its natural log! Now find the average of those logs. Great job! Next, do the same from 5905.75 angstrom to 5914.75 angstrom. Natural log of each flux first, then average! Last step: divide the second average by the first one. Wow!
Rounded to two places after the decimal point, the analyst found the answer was 1.04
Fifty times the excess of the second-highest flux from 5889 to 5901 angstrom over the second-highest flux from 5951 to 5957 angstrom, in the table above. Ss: 25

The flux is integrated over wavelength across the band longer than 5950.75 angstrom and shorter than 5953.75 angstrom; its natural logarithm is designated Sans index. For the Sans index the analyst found 3.39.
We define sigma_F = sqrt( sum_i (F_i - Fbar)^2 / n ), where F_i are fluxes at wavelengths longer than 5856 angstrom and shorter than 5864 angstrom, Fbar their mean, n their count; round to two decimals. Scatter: 0.81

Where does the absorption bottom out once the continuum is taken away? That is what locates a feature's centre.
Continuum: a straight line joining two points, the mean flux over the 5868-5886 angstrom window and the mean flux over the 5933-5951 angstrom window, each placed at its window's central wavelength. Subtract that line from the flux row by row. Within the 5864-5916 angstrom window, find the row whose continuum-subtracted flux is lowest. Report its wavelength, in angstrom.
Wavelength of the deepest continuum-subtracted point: 5890.0 angstrom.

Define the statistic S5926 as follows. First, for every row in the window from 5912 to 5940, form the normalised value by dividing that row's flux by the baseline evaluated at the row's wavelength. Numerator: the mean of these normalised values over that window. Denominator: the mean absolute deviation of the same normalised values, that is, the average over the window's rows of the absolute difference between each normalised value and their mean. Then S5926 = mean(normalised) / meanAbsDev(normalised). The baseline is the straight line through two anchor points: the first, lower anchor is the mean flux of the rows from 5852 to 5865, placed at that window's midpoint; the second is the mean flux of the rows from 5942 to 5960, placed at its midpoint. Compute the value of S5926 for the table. 21.1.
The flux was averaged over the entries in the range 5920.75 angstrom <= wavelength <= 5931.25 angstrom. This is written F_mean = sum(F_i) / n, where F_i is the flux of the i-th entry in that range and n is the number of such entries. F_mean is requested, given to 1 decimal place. 11.5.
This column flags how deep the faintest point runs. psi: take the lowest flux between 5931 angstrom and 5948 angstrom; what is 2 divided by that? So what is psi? 0.192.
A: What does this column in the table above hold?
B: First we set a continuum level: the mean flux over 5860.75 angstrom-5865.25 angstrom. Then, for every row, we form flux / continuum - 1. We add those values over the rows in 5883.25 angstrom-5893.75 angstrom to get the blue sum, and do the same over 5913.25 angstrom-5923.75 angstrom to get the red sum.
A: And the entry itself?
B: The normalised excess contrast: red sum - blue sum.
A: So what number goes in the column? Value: 1.0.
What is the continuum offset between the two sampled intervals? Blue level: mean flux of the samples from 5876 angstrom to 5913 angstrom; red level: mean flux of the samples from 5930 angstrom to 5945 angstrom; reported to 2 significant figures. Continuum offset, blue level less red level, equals -1.1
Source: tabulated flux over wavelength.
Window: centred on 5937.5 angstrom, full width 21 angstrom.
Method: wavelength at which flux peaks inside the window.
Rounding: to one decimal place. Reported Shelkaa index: 5944.0 angstrom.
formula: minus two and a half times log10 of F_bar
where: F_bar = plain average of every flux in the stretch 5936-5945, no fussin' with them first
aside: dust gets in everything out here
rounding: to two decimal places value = -2.72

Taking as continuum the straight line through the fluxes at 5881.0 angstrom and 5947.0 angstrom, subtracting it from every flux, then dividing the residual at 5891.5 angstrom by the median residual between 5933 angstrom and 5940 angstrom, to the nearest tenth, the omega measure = -1.2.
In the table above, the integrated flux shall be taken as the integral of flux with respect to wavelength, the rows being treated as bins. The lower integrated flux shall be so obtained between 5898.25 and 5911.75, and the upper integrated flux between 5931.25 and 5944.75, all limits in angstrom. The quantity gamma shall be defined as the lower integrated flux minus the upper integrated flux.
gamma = -2.7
